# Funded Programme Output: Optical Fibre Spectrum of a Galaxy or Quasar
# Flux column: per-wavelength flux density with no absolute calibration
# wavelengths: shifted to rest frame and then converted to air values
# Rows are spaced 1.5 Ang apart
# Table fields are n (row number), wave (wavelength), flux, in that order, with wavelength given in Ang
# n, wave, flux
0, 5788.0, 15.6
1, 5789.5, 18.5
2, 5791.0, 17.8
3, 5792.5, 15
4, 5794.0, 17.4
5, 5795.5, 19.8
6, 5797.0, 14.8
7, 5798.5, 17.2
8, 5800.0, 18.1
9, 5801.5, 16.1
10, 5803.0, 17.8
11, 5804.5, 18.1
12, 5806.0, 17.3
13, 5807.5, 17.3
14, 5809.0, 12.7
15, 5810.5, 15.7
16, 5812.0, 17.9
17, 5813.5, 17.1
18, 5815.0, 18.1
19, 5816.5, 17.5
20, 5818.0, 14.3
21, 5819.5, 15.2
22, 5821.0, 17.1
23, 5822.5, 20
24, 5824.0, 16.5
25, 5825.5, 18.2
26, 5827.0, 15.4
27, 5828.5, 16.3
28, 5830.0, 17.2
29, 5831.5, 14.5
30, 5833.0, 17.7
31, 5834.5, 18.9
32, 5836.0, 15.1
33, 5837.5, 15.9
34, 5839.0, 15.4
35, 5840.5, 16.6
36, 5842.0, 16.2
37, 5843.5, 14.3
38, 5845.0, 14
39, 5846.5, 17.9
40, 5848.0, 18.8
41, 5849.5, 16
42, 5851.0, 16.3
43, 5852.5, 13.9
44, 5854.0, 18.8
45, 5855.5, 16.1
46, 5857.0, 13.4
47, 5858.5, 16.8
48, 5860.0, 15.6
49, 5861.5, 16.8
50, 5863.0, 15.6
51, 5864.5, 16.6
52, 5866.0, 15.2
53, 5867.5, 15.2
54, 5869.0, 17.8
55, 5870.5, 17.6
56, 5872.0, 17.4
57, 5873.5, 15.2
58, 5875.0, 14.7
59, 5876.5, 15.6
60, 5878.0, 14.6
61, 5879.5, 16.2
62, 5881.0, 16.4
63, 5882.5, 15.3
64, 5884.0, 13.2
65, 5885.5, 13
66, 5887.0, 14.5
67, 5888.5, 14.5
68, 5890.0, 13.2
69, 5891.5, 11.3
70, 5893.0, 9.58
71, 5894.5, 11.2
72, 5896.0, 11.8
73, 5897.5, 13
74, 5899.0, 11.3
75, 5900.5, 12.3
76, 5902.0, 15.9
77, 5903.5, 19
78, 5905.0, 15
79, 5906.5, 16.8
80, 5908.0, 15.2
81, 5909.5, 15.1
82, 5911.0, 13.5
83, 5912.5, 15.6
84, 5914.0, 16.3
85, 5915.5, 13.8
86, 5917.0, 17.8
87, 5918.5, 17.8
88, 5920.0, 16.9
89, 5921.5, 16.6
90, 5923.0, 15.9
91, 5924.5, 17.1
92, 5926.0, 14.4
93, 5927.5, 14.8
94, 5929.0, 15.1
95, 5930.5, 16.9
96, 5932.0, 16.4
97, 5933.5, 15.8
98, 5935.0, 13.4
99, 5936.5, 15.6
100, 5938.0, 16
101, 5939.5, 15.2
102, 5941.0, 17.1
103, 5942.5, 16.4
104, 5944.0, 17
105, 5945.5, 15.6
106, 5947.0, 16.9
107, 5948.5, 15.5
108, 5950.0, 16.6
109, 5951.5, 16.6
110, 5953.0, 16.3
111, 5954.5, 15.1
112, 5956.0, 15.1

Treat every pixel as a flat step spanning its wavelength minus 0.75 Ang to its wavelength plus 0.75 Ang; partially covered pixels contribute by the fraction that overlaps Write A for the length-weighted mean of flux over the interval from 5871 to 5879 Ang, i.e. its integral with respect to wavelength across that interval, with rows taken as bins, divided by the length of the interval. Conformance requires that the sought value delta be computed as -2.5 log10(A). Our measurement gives -2.98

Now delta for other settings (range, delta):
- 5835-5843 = -3.00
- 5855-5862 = -2.99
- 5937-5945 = -3.03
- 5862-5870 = -3.02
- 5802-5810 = -3.05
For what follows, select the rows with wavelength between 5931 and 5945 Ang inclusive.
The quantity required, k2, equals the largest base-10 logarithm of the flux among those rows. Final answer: 1.23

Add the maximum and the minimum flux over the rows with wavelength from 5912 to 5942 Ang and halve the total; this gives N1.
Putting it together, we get 15.6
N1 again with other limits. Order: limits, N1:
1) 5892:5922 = 14.3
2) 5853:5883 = 16.1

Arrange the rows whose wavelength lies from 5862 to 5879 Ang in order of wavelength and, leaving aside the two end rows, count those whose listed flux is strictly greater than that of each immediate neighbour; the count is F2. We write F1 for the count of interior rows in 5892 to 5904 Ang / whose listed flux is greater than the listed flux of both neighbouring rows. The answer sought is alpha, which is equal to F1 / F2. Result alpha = 0.33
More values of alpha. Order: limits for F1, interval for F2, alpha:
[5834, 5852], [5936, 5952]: 0.75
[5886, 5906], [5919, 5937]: 1.00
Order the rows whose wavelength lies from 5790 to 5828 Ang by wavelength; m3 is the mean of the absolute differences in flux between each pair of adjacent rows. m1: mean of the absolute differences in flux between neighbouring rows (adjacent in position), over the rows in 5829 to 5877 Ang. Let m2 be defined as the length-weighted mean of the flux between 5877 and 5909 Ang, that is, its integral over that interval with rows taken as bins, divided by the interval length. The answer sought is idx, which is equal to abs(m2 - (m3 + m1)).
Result 10.2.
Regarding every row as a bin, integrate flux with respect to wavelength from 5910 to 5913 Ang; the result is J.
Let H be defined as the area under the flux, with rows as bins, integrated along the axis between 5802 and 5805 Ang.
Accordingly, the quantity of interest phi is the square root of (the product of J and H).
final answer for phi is 48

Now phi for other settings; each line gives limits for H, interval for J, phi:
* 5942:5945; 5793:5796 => 52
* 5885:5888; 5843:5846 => 42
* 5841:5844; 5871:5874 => 48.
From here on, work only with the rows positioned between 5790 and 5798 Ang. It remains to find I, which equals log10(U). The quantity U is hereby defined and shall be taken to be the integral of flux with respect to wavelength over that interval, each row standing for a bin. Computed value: 2.13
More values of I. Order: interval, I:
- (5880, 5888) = 2.07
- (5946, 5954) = 2.12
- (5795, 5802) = 2.08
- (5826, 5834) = 2.12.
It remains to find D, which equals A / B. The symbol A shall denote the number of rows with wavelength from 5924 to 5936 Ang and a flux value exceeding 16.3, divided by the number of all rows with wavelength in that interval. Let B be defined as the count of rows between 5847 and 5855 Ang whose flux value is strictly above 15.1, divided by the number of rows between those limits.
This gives 0.5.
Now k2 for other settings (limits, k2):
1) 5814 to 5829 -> 1.30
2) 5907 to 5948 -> 1.25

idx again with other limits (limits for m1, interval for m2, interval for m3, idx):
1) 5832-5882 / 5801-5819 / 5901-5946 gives 13.7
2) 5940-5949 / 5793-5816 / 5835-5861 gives 14.0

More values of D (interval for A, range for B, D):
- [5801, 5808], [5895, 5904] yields 2.4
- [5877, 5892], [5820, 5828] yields 0.1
